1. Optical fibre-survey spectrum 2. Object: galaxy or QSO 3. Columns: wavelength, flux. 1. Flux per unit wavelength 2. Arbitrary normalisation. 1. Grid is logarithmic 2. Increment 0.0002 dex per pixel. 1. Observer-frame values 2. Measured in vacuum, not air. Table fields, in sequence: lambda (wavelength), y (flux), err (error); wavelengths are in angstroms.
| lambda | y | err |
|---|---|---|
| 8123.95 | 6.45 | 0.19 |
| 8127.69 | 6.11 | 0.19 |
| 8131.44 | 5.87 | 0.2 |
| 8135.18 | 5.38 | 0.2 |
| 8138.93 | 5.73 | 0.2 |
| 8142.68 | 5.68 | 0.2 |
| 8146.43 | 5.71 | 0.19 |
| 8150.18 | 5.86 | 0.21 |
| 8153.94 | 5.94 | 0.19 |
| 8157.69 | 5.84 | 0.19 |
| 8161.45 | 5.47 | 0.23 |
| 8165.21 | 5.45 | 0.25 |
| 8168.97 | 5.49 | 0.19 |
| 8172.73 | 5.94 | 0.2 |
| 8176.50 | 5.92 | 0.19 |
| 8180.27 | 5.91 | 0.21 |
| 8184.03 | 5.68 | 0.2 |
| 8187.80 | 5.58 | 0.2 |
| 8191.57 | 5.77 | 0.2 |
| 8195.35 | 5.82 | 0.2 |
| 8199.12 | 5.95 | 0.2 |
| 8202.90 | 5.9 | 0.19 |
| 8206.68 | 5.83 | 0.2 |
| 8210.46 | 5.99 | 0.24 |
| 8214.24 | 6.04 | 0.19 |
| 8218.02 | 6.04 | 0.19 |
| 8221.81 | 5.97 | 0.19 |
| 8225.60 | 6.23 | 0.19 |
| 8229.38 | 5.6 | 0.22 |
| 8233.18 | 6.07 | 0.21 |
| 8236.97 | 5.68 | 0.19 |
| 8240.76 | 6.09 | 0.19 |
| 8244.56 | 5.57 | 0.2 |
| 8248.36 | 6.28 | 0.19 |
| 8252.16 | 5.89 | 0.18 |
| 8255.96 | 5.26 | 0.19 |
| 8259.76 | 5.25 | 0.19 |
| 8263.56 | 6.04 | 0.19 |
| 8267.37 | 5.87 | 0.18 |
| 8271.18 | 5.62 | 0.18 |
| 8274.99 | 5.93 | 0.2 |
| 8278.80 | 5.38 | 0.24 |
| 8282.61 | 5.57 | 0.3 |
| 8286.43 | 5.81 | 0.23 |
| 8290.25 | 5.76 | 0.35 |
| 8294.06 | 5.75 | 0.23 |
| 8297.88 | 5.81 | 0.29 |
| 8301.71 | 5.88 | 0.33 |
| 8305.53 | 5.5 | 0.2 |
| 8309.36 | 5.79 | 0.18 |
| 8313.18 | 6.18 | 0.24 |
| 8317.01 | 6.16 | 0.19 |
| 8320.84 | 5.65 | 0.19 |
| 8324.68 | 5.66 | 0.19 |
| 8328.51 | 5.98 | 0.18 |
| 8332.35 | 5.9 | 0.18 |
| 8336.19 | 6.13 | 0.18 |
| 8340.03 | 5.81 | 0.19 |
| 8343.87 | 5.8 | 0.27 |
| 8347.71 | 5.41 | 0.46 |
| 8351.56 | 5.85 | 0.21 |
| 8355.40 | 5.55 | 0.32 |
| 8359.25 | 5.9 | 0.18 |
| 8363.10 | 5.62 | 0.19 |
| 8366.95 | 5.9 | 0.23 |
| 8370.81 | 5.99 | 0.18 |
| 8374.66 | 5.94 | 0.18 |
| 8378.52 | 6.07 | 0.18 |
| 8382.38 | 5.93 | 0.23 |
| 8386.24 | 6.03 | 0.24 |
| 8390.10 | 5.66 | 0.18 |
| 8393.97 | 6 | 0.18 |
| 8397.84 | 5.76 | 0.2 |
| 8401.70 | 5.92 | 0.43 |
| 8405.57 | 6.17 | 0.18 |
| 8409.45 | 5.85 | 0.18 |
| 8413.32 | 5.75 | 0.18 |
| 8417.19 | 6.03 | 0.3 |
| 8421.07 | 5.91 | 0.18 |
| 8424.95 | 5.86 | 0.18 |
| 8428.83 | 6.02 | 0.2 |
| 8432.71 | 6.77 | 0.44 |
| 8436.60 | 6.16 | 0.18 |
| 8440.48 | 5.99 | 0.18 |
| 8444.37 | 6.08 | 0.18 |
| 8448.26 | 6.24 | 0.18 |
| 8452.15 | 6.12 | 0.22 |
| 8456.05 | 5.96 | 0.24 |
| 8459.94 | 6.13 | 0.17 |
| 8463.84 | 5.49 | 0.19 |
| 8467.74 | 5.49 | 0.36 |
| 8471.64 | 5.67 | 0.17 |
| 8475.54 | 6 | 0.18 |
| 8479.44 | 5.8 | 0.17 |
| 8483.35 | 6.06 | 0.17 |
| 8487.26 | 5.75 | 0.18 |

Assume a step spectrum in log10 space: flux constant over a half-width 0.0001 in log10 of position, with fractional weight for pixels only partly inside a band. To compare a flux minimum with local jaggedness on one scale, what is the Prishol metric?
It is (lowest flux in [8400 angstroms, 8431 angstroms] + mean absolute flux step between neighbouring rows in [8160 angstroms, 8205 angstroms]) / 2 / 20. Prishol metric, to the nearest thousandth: 0.147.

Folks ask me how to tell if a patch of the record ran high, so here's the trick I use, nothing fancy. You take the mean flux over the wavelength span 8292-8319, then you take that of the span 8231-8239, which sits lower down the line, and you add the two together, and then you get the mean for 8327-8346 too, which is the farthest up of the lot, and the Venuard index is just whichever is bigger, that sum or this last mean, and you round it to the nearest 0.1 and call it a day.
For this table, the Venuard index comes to 11.7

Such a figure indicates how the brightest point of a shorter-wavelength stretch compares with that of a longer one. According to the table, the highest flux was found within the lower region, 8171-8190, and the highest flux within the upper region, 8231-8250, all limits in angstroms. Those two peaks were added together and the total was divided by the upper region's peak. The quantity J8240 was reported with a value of 1.95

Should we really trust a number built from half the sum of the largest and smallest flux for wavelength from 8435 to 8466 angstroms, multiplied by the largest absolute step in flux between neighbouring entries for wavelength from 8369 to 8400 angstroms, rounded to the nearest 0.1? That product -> 2.2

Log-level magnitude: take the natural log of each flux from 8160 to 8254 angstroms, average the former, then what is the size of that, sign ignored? 1.77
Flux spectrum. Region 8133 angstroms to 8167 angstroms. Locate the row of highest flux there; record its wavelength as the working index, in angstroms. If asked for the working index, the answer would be 8153.94 angstroms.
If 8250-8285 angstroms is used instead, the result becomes 8263.56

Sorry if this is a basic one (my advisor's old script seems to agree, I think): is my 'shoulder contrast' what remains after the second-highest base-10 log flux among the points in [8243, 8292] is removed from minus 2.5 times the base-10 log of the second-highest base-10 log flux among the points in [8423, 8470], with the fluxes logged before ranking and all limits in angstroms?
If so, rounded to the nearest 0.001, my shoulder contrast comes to -0.532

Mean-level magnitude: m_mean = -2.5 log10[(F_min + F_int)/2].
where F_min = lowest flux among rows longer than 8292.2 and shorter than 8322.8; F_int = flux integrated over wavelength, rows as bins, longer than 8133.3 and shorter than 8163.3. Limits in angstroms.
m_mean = -4.865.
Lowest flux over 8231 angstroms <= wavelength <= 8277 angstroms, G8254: 5.25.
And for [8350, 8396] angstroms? 5.55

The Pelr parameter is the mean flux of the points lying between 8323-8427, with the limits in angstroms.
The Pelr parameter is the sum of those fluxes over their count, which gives 5.87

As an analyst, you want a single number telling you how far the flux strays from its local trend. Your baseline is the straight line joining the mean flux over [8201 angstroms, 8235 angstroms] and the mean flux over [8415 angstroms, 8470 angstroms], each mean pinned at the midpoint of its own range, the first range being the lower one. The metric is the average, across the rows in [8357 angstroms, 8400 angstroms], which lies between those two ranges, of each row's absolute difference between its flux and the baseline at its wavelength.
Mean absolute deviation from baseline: 0.13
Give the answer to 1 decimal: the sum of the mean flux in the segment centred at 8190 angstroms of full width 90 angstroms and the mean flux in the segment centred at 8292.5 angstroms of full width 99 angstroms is 11.6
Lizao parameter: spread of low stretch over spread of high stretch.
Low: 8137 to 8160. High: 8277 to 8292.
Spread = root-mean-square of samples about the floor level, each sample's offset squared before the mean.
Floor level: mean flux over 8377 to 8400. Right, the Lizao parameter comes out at 0.45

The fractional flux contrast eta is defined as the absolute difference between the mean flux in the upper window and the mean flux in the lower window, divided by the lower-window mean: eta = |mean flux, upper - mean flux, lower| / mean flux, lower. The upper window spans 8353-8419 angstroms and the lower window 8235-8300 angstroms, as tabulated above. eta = 0.026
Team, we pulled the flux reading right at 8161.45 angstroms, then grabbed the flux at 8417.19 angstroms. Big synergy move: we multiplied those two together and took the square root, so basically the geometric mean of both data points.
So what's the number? 5.74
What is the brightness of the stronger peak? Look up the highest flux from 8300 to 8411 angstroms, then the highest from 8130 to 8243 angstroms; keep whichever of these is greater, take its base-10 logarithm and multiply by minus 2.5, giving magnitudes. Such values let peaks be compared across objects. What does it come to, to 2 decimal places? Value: -1.99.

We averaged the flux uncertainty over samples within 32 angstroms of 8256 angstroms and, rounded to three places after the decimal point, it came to 0.204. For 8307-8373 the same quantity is 0.221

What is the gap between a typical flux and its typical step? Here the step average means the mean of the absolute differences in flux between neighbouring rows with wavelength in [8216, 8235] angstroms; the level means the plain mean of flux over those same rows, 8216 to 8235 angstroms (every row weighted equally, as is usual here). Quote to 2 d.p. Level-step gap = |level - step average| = 5.62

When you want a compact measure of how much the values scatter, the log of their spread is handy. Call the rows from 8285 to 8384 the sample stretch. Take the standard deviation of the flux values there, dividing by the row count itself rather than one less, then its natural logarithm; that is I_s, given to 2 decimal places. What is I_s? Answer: -1.65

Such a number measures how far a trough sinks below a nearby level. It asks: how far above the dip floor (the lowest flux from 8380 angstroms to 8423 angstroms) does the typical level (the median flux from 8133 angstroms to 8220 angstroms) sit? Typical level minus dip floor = 0.17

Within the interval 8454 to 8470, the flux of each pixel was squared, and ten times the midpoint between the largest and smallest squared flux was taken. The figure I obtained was 339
